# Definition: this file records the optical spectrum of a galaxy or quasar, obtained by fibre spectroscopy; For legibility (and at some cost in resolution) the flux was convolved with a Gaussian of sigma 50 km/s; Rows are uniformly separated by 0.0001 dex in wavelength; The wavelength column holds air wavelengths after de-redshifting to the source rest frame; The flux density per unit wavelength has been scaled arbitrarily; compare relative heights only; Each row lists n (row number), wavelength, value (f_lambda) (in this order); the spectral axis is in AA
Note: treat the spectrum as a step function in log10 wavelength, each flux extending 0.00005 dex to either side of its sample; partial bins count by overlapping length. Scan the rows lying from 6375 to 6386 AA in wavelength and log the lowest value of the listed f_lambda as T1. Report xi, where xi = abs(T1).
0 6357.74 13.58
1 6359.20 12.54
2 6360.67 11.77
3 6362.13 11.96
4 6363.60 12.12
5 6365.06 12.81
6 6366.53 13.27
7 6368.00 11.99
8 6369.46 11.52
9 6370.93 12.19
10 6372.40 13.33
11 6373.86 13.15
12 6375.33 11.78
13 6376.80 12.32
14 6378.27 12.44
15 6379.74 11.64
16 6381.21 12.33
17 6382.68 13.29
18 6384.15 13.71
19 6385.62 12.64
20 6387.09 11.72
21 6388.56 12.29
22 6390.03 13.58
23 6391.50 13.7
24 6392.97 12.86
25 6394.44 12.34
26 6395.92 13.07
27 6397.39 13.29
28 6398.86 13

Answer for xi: 11.6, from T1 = 11.64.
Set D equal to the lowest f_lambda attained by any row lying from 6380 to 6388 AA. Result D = 11.72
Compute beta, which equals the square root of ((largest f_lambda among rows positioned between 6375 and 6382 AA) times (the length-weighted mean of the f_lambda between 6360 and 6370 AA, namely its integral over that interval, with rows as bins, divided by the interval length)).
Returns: 12.3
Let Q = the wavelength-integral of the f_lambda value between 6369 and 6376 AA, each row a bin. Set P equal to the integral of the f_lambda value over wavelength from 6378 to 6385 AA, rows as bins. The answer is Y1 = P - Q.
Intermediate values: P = 88.9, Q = 87.0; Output 1.8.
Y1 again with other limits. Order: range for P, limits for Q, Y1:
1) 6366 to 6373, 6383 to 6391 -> -15.9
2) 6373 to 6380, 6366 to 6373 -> -0.6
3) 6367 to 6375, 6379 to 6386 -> 10.4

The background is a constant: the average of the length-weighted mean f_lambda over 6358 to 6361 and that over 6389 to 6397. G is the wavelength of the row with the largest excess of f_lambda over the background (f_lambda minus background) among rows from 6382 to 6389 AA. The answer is 6384.15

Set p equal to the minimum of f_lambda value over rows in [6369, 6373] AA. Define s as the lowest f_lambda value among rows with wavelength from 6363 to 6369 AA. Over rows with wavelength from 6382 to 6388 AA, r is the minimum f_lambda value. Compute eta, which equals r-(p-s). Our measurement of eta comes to 12.2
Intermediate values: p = 11.52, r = 11.72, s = 11.99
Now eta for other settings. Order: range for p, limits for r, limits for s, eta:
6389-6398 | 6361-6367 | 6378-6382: 11.3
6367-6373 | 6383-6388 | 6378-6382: 11.8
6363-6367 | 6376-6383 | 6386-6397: 11.2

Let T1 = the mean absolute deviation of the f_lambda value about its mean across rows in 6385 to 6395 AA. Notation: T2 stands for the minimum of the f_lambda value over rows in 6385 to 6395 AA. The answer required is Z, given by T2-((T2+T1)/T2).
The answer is 10.7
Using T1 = 0.555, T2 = 11.72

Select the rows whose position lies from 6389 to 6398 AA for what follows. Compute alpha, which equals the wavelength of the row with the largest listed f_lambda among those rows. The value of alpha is 6391.50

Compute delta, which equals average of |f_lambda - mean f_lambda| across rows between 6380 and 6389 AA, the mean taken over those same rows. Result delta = 0.56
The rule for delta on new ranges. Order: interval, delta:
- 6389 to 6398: 0.38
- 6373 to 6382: 0.38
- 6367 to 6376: 0.61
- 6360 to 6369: 0.48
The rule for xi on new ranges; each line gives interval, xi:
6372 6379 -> 11.8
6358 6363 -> 11.8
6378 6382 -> 11.6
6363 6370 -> 11.5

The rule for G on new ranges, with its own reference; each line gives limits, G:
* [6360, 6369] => 6366.53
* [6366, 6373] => 6372.40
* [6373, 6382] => 6373.86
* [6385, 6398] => 6391.50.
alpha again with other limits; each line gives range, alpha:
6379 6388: 6384.15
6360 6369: 6366.53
